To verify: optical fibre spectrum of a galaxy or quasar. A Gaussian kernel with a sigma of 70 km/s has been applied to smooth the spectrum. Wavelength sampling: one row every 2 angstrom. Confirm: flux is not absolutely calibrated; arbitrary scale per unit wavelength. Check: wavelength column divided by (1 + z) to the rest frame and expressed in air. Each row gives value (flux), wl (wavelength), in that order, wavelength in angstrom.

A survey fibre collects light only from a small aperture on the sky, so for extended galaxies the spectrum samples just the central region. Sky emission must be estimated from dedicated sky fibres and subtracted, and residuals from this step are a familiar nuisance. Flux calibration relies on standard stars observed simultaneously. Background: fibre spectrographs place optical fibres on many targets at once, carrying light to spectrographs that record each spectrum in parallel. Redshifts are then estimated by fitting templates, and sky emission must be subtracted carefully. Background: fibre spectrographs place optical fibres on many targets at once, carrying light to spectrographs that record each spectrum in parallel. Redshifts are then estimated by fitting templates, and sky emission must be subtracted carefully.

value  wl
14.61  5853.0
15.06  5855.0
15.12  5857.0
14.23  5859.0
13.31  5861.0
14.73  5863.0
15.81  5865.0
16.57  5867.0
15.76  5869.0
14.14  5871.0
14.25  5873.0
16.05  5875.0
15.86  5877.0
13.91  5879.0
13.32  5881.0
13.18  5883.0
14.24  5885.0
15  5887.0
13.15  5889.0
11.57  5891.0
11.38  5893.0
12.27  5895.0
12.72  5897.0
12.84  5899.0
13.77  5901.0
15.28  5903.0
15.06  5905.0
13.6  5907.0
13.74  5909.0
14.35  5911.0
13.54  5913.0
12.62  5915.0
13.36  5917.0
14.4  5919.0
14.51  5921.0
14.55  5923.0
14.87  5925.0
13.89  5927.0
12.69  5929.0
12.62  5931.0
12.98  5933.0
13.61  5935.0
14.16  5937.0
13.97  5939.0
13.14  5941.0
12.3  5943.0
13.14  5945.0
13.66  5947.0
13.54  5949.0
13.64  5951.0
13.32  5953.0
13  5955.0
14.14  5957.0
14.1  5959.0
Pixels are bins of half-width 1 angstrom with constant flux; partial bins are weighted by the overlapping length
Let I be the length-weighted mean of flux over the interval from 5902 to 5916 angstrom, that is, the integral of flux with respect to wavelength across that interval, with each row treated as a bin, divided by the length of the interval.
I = 14.0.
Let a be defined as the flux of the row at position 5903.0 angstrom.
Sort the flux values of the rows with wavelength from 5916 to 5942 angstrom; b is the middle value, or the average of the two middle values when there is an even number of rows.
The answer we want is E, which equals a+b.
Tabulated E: 29.2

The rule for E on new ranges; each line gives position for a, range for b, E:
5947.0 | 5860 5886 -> 27.9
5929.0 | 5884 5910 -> 26.3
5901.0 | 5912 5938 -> 27.4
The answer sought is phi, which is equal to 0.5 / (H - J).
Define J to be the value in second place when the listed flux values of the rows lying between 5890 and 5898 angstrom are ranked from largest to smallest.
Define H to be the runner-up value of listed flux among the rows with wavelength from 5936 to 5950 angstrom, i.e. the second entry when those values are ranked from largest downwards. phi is 0.3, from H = 13.97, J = 12.27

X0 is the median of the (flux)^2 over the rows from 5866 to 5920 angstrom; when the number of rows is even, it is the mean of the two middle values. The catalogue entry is 190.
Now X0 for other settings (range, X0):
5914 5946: 182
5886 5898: 156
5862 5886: 210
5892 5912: 187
